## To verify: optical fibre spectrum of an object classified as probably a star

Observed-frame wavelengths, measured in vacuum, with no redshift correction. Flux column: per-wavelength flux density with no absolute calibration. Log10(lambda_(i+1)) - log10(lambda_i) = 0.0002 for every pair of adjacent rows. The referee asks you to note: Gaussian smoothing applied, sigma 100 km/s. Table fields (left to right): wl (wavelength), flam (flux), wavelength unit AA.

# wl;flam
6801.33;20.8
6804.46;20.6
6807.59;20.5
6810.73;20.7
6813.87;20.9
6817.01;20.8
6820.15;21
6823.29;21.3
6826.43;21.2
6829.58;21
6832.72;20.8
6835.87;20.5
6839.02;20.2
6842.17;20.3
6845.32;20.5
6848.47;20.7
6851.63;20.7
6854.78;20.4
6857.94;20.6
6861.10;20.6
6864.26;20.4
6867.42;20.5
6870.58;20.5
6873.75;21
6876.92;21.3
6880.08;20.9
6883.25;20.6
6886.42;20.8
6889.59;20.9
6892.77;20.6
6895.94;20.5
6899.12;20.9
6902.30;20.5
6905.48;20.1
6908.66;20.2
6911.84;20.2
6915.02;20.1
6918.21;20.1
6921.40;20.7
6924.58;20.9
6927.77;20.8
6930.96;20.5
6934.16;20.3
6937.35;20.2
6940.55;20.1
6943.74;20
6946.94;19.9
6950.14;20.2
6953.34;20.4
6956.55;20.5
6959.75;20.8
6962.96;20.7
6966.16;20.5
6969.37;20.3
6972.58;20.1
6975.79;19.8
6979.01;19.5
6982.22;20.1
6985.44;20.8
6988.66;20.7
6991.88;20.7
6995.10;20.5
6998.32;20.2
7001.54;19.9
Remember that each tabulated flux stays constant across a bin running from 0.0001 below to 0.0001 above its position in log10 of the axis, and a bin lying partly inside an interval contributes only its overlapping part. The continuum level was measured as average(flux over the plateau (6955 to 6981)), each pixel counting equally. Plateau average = 20.3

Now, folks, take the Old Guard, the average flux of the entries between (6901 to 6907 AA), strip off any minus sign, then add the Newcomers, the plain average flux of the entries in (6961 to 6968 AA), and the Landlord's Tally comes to 40.90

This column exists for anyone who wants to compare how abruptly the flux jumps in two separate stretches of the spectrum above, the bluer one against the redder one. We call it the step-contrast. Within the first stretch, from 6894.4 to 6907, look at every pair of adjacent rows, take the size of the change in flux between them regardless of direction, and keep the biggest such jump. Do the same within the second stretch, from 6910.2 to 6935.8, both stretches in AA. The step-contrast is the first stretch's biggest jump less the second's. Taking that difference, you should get -0.20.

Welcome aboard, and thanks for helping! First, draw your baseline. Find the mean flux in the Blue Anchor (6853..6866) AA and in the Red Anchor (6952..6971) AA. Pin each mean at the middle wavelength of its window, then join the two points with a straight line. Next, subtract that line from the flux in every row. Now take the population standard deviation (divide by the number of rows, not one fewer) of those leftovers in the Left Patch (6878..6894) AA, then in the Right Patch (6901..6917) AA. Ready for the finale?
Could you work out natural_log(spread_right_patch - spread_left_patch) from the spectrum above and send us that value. -4.4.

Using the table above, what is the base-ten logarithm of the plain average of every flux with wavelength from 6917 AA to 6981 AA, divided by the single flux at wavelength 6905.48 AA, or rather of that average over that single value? 0.005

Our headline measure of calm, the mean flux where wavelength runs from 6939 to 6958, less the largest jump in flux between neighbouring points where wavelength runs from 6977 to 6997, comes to 19.5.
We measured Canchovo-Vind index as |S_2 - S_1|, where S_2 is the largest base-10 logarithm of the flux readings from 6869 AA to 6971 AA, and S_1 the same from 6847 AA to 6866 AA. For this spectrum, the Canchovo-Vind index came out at 0.0124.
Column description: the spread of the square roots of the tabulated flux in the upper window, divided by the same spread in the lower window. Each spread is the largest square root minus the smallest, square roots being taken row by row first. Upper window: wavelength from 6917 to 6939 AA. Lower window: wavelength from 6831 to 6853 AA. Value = 1.33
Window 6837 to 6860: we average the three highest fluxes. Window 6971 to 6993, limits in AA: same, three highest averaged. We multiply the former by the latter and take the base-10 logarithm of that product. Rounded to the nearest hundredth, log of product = 2.63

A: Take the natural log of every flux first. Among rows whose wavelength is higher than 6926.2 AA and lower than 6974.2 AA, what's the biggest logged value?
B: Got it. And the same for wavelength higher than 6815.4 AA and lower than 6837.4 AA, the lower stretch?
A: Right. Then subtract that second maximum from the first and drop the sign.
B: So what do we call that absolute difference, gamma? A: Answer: 0.024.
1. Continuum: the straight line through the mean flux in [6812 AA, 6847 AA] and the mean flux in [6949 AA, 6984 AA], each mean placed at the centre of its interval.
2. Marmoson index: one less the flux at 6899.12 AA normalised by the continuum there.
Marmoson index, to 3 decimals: -0.019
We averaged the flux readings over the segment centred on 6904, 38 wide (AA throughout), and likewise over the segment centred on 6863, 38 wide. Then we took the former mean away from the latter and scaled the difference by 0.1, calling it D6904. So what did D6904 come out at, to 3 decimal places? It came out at 0.021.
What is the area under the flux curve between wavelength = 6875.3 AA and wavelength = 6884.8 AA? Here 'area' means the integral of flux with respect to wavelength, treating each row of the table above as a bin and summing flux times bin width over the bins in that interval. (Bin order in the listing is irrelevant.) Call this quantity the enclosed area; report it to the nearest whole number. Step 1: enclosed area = 199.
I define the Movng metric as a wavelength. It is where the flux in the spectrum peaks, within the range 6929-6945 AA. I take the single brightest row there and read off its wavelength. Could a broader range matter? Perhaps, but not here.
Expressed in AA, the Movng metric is 6930.96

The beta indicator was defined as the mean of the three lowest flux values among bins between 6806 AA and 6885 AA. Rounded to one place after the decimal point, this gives 20.3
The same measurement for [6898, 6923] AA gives 20.1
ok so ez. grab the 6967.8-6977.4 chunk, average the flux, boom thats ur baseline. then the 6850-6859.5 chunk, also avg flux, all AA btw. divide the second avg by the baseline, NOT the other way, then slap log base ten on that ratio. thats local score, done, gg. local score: 0.011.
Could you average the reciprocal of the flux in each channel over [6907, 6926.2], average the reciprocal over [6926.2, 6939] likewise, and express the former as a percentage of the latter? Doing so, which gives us 100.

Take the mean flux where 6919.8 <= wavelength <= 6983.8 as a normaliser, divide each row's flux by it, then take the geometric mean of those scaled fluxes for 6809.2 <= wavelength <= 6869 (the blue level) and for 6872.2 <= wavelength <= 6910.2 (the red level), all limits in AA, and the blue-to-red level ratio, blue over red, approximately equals 1.00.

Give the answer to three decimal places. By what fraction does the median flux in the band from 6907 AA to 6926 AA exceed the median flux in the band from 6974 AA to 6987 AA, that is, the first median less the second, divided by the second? 0.013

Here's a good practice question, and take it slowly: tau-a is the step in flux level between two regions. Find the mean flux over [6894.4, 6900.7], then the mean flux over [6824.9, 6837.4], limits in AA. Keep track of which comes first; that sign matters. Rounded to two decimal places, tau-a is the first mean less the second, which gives -0.18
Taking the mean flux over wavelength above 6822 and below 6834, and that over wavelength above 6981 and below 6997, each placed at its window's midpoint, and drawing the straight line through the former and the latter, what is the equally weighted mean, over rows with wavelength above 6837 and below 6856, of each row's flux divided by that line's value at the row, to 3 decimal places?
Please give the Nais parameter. 0.974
